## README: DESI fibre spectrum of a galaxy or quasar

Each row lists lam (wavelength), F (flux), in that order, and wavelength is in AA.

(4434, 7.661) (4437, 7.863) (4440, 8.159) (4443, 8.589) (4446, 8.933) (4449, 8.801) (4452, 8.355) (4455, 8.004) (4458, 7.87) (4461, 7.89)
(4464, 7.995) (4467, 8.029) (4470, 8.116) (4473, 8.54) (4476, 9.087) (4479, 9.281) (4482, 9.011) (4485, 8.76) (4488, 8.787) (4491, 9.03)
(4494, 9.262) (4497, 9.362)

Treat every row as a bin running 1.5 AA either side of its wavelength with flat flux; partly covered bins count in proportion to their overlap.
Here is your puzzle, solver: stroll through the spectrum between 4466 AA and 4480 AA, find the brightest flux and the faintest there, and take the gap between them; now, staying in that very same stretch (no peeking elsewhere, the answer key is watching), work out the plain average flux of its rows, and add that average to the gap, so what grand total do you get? 9.86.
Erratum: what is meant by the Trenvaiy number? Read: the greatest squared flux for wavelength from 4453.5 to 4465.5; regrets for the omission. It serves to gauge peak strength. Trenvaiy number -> 64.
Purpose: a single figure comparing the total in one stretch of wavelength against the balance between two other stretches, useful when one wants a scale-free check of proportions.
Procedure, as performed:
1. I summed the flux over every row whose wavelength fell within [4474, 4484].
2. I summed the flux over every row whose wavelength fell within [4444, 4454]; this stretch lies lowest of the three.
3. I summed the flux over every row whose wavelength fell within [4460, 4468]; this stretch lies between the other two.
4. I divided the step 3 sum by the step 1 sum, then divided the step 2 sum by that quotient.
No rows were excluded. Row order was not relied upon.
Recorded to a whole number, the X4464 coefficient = 30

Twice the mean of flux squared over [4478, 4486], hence 163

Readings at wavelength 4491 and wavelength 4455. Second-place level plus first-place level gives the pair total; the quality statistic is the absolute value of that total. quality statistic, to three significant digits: 17.0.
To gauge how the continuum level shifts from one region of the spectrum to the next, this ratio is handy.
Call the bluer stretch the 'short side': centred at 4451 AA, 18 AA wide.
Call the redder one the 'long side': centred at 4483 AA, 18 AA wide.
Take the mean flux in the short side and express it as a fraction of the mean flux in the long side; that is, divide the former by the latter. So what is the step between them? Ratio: 0.94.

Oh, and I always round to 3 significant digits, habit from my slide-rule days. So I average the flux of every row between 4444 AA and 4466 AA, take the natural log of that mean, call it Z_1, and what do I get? 2.11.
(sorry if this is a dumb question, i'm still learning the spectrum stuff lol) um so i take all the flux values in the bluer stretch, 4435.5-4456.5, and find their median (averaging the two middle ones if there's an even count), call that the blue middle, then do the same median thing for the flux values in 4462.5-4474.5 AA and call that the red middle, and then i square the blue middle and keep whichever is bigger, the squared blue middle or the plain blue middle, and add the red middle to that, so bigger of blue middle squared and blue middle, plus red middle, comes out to 77.9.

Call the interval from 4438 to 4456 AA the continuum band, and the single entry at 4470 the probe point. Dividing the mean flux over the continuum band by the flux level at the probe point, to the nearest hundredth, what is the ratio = 1.04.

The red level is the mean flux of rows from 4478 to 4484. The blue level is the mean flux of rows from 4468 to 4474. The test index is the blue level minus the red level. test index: -0.82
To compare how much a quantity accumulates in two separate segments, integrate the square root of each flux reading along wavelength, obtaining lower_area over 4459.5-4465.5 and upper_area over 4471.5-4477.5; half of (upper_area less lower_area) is 0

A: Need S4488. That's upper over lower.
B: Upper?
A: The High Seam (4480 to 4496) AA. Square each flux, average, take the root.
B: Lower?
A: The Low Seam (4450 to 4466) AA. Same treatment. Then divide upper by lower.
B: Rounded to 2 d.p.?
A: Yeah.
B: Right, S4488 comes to 1.12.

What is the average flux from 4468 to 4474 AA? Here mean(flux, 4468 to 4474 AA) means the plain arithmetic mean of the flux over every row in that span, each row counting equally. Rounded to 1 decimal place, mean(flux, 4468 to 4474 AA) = 8.3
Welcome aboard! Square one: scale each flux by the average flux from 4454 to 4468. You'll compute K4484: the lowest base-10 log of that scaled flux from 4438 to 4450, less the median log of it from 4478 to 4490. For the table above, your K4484 -0.038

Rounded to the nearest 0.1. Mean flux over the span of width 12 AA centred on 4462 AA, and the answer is 7.9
